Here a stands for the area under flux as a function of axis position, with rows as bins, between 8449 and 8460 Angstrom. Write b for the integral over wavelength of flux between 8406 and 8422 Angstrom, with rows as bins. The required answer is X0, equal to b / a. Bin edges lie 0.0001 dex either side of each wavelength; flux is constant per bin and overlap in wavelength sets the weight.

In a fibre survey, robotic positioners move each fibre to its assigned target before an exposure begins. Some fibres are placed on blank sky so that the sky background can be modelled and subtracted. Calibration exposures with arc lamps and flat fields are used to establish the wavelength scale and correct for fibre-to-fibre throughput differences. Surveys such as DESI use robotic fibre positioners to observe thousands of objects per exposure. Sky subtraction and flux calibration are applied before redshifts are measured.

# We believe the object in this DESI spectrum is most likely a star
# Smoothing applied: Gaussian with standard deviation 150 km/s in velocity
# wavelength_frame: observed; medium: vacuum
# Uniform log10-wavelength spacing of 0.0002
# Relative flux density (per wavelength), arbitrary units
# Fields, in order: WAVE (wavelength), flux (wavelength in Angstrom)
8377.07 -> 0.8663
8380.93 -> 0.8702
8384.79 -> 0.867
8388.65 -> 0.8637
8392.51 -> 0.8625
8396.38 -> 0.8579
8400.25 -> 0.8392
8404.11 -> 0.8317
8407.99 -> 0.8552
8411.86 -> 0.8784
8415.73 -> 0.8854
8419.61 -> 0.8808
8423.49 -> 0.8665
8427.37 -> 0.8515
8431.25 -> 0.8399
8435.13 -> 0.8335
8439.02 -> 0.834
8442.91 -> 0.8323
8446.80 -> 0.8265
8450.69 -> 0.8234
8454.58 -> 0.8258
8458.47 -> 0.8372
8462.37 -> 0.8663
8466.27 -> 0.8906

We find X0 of 1.5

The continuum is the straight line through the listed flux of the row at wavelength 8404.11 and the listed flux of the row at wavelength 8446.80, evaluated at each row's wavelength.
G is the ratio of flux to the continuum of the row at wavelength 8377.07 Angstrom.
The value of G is 1.04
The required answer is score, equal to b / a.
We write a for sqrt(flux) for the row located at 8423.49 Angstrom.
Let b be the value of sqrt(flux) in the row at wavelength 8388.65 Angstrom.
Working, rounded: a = 0.931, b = 0.929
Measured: 1.00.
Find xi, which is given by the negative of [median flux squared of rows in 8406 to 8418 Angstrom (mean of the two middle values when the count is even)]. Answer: -0.77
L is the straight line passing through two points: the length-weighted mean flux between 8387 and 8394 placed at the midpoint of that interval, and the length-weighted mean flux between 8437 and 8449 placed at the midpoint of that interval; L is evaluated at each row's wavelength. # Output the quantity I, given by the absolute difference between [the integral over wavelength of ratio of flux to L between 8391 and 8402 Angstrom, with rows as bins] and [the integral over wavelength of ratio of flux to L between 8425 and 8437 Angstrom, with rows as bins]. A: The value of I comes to 1.2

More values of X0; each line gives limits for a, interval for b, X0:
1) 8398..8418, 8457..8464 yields 0.3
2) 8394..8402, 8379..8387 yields 1.0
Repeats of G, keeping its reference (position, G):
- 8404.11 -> 1.00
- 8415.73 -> 1.07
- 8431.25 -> 1.01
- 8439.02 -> 1.01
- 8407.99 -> 1.03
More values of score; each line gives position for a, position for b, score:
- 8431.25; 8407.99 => 1.01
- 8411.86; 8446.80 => 0.97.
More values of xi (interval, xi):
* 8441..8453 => -0.68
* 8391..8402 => -0.74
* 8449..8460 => -0.68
